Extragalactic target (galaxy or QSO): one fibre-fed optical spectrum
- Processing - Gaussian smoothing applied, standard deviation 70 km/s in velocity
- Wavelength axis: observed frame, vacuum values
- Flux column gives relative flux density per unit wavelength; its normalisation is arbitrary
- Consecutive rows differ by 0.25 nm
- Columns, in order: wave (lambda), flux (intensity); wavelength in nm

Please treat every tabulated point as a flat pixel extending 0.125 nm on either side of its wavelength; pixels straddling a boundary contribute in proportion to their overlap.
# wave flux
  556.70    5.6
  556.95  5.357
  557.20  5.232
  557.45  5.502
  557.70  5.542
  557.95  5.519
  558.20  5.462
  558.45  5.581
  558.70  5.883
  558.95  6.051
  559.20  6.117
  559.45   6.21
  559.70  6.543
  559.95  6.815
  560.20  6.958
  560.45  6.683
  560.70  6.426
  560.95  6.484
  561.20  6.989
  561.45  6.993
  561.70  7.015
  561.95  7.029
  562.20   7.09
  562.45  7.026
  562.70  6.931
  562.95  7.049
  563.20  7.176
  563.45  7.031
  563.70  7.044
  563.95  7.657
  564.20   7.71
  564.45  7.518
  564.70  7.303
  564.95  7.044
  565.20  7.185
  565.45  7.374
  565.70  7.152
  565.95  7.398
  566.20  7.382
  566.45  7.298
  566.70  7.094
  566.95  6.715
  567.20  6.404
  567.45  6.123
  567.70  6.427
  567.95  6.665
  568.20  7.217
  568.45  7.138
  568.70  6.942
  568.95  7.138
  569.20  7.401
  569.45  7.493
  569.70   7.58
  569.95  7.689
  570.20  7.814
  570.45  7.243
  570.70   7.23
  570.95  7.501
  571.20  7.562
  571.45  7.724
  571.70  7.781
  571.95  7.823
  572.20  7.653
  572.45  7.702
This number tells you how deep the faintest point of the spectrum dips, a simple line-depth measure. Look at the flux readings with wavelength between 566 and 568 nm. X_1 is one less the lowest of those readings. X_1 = -5.1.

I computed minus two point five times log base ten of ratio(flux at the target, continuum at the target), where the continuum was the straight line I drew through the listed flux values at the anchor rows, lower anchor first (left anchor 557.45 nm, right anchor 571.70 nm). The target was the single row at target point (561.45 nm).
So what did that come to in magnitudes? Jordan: -0.14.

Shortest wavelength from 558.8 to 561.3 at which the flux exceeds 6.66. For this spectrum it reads 559.95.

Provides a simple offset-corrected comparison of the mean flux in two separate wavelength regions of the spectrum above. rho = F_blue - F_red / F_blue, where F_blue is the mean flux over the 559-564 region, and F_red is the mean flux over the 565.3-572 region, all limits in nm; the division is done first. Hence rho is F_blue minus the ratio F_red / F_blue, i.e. 5.8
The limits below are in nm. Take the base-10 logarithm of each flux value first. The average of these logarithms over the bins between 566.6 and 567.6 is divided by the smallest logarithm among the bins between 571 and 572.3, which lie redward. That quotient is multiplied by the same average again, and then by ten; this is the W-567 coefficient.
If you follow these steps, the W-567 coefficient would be 7.6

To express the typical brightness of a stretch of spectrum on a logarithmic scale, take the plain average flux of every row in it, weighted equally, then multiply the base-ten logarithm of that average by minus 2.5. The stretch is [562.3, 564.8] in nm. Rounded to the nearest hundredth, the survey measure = -2.15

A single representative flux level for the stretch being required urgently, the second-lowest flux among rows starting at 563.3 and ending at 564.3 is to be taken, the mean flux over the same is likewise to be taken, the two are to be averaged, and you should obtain 7.2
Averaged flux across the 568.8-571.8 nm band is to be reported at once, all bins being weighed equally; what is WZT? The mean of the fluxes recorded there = 7.5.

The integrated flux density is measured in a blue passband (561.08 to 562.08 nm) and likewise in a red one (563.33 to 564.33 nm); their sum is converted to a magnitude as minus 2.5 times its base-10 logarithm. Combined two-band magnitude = -2.89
